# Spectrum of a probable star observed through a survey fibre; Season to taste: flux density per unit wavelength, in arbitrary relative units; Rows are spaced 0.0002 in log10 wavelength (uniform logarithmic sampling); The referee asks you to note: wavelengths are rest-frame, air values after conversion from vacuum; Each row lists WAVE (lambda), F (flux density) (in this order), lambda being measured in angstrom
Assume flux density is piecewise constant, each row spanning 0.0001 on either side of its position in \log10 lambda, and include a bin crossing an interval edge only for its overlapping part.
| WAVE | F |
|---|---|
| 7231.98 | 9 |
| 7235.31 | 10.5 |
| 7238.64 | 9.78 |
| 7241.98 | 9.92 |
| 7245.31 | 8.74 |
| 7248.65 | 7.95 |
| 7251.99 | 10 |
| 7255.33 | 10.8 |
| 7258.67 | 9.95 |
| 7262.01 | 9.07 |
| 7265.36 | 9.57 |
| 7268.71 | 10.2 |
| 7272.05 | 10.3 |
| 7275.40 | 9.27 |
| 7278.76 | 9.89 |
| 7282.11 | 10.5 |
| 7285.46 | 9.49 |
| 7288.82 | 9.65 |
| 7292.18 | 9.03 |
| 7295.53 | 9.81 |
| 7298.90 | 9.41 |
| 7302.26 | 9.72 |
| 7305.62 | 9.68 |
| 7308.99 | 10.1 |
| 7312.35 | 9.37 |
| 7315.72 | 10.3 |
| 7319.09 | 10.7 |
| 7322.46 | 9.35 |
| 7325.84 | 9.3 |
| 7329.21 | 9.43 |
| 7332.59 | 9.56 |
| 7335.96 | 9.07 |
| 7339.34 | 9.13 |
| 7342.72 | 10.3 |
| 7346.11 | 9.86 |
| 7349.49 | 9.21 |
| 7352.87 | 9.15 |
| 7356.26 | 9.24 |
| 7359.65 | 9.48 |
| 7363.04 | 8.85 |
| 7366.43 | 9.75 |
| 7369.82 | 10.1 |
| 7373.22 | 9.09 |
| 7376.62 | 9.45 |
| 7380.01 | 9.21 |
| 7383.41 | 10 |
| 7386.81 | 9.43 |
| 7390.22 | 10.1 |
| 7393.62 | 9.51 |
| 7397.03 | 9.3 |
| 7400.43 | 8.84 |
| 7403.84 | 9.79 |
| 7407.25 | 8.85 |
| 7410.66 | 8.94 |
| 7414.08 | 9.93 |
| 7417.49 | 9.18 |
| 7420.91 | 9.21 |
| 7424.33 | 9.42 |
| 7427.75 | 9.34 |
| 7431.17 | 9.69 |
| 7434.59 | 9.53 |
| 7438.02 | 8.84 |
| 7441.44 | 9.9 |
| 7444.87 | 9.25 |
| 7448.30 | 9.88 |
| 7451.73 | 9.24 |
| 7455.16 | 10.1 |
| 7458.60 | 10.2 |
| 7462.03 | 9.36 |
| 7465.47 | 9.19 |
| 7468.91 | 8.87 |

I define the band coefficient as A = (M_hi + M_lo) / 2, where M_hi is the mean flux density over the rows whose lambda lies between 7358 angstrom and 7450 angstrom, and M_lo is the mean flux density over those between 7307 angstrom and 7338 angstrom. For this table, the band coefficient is 9.56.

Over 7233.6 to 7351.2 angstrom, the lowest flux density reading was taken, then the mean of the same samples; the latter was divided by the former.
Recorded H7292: 1.22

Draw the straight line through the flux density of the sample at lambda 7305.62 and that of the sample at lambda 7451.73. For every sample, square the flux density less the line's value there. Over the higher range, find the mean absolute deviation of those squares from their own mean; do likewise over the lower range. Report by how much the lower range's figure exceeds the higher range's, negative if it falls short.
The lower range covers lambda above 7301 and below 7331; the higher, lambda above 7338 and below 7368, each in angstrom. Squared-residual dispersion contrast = 0.108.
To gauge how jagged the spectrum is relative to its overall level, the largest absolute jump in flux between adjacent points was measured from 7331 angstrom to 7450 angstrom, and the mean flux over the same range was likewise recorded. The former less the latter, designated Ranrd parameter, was -8.3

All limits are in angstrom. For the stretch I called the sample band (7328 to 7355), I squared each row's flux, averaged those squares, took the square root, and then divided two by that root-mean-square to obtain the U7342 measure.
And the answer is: 0.211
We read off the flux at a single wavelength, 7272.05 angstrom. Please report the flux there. 10.3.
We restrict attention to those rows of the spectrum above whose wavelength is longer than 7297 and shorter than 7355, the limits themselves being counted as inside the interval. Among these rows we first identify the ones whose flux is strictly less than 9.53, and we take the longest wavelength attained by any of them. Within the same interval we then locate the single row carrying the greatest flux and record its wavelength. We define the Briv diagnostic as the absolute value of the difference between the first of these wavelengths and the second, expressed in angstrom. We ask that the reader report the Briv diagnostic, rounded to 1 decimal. 33.8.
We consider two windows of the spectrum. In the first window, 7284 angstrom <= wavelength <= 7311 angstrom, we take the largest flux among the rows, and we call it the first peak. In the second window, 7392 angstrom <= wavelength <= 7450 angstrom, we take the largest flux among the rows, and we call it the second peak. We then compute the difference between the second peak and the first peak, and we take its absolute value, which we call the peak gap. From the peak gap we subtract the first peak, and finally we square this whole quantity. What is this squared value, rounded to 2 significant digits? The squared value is 99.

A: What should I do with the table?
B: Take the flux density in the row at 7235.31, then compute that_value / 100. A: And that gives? 0.1050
